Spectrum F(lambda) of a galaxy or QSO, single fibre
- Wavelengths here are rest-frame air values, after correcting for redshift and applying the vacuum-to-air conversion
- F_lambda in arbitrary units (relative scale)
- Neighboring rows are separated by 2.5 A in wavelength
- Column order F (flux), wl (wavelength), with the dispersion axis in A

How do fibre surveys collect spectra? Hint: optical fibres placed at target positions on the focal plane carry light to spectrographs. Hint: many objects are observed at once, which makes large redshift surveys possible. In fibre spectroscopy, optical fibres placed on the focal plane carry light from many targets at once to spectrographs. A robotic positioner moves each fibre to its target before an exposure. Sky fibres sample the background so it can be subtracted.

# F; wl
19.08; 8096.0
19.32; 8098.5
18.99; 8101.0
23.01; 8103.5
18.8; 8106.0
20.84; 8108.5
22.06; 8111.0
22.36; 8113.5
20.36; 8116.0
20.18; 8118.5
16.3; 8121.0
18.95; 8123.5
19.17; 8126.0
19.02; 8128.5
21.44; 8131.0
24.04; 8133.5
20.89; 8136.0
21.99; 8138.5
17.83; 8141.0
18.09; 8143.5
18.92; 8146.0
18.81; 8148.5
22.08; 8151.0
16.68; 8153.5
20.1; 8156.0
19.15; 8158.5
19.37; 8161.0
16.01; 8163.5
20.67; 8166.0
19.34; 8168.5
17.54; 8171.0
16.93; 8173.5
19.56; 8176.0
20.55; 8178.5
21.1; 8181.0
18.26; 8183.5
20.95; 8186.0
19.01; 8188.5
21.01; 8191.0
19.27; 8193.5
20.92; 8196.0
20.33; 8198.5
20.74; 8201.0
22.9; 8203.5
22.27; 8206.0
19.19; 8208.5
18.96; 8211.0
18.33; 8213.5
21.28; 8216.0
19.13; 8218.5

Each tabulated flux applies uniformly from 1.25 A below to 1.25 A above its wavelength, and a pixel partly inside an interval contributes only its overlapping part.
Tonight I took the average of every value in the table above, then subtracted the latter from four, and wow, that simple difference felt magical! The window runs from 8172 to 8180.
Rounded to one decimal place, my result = -15.0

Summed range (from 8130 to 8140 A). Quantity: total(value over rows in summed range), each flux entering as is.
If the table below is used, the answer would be 88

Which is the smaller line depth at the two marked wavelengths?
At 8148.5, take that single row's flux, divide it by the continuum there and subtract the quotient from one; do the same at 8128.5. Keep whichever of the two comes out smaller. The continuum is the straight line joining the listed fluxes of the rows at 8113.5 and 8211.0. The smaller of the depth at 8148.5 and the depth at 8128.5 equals 0.11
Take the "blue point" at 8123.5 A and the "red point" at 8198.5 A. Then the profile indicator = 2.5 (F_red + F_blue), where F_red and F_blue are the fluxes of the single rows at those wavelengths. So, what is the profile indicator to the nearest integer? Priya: 98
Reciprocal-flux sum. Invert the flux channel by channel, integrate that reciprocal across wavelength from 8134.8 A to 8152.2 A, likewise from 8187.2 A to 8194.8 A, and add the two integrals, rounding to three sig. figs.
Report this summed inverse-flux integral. 1.27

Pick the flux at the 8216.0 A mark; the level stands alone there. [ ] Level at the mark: 21.28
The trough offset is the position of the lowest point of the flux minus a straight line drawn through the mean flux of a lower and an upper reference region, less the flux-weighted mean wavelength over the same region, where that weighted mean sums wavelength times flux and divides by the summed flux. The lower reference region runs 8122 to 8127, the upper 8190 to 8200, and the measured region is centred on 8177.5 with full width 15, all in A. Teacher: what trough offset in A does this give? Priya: -3.9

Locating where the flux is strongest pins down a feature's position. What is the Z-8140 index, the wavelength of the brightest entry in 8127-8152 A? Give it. 8133.5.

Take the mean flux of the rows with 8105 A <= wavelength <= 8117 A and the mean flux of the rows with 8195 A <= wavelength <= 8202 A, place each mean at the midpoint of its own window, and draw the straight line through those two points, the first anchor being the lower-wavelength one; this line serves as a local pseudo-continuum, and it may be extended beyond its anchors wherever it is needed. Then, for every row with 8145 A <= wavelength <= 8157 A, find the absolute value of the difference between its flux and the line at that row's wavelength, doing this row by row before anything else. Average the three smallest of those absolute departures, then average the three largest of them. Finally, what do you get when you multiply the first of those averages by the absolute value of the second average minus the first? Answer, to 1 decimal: 1.8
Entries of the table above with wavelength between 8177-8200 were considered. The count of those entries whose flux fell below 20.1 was 3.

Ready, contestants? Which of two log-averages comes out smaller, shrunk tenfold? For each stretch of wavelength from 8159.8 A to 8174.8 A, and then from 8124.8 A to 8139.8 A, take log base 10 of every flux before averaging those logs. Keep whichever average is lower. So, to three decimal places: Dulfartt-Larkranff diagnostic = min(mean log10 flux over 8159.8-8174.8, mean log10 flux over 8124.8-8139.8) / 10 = 0.126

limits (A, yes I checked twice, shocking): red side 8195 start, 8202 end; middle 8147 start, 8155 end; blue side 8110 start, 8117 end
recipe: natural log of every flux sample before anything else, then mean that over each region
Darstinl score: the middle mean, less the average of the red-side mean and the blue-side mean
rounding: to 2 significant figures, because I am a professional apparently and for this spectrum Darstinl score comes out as -0.10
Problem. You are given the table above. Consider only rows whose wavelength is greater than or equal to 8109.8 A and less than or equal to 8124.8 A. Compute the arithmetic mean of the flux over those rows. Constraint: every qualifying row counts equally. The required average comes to 20.0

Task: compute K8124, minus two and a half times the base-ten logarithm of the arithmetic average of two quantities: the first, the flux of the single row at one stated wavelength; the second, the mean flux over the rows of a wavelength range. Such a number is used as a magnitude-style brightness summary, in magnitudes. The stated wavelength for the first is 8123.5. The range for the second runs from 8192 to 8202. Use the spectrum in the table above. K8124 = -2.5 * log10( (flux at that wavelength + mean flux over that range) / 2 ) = -3.23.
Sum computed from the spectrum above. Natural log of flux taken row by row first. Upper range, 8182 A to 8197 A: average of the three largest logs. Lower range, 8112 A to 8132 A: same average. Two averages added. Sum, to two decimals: 6.10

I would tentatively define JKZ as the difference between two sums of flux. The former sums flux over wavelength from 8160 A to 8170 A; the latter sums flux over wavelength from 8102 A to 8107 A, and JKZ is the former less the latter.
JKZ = 34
